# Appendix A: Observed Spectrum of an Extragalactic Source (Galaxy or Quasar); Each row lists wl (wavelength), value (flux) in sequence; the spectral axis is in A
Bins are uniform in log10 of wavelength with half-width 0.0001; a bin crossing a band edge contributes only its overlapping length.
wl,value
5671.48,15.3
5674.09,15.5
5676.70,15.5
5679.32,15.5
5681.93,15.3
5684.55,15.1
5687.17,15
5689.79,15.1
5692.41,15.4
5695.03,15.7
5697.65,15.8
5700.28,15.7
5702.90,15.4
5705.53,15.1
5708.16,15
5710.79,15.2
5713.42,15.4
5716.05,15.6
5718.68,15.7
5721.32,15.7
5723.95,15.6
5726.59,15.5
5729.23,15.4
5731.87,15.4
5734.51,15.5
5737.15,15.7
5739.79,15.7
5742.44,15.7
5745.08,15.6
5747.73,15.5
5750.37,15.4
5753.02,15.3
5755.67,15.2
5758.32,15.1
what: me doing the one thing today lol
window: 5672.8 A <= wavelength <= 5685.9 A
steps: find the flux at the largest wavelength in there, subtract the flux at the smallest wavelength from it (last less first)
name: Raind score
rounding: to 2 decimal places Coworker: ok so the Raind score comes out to -0.40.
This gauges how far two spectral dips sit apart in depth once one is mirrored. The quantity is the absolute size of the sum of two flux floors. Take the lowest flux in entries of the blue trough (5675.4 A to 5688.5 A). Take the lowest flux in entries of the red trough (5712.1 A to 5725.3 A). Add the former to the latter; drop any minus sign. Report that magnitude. 30.40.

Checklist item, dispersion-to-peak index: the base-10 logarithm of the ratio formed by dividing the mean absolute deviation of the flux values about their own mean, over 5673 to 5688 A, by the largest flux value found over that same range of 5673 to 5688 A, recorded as -1.93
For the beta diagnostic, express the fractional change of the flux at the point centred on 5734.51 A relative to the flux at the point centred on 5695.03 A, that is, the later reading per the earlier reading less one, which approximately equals -0.013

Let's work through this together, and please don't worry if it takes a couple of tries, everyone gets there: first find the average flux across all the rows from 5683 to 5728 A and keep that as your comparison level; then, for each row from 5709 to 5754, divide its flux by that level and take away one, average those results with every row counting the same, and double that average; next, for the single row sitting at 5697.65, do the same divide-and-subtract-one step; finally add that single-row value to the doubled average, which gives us 0.040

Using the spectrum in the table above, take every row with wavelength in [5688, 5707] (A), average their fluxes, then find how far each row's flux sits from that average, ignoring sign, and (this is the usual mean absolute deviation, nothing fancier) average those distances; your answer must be 0.24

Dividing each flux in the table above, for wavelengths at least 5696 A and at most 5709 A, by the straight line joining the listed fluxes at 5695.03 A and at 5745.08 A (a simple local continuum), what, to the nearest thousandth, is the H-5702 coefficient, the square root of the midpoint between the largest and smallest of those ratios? 0.991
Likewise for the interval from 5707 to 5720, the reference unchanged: 0.990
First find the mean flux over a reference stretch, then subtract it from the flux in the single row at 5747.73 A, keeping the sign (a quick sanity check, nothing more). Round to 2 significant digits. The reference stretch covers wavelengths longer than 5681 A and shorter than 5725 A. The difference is 0.10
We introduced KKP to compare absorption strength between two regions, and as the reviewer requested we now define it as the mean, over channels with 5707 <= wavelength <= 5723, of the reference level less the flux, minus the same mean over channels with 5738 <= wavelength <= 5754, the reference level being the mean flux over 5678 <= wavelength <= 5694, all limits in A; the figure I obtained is 0.10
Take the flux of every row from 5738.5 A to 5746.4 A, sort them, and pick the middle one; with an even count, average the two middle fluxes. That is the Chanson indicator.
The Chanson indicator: 15.7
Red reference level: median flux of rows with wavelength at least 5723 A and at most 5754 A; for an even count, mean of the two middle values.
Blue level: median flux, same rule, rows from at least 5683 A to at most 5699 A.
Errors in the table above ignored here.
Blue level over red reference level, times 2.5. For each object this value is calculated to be 2.460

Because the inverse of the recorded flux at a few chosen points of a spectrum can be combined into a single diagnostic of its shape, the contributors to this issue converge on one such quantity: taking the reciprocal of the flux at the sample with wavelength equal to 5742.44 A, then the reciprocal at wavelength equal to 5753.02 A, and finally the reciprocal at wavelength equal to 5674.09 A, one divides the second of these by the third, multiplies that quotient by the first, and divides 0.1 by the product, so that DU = 1.55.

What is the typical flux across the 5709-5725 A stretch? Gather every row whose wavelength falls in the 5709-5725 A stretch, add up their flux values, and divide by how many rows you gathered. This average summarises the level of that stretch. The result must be 15.5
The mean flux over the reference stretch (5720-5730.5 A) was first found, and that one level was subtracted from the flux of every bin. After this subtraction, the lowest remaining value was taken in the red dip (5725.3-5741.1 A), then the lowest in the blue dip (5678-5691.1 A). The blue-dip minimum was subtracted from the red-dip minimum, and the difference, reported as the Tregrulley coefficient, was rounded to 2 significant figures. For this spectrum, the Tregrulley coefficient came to 0.40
